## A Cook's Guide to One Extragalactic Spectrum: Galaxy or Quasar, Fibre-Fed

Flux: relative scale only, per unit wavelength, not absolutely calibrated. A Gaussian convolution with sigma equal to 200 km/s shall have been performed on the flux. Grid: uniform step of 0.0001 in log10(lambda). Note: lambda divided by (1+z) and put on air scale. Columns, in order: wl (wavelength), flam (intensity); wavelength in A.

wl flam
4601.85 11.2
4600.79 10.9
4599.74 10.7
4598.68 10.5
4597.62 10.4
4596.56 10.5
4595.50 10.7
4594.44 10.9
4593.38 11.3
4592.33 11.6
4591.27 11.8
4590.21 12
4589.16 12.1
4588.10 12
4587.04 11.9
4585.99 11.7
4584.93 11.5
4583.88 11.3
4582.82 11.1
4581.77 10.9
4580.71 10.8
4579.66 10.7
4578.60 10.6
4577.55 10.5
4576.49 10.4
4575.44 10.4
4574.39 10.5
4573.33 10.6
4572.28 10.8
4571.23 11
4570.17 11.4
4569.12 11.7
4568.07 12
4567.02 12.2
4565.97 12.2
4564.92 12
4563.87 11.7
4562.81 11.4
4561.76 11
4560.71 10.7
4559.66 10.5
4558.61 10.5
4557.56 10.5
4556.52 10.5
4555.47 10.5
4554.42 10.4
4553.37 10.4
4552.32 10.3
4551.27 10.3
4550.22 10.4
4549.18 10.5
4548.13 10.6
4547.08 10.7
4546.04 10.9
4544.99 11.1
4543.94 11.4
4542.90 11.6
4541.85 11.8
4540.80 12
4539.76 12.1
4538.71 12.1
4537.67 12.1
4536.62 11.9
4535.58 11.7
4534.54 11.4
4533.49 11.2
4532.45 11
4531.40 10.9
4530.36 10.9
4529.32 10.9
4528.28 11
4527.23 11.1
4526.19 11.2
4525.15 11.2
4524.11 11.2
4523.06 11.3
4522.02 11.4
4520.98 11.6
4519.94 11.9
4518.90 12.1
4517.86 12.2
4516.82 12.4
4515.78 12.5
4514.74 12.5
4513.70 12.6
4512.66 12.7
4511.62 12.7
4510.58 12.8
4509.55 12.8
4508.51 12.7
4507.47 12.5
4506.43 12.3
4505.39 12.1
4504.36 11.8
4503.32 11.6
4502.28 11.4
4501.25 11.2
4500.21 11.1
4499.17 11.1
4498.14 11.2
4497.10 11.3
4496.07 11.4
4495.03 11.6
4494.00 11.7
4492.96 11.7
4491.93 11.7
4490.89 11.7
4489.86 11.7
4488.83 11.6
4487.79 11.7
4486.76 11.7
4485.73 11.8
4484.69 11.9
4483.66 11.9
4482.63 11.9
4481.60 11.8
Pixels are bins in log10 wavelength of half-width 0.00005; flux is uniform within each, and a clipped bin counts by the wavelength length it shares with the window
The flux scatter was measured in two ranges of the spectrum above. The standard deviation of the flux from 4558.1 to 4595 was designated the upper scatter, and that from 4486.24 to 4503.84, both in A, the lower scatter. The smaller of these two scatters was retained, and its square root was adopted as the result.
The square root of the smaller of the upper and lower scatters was 0.48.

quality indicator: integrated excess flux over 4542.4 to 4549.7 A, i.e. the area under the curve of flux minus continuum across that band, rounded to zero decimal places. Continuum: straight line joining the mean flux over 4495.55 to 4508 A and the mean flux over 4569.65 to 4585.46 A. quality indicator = -1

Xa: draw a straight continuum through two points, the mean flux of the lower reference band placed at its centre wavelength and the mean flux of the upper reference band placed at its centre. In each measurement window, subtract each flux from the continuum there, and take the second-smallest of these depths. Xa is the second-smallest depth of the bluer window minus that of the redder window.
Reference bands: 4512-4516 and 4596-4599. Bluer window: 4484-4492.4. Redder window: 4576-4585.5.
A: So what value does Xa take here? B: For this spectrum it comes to 1.9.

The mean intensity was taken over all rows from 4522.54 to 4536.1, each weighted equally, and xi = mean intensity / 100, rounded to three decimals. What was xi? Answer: 0.112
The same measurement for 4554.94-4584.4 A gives 0.110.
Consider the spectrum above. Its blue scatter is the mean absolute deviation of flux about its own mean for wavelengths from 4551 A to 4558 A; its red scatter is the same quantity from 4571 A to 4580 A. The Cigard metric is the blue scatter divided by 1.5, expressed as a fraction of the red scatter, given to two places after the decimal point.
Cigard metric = 0.33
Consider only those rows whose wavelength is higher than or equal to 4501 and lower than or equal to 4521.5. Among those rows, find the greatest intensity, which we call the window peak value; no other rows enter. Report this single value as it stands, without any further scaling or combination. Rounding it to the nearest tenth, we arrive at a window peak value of 12.8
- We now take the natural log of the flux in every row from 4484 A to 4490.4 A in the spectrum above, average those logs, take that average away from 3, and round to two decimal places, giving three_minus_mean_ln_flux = 0.54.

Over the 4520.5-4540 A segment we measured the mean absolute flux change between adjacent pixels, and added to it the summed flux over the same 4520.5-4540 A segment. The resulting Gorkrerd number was 216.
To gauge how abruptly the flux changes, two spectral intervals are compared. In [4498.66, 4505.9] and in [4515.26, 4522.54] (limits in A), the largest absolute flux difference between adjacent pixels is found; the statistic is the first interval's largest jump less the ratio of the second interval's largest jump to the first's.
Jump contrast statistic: -0.70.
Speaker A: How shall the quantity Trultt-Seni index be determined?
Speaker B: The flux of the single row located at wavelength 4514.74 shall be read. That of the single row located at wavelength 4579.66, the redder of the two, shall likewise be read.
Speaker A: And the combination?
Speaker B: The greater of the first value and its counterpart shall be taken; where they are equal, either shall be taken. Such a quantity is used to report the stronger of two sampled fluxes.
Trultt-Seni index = 12.5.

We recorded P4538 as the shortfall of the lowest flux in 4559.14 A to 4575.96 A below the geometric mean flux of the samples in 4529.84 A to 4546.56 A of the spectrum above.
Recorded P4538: 1.10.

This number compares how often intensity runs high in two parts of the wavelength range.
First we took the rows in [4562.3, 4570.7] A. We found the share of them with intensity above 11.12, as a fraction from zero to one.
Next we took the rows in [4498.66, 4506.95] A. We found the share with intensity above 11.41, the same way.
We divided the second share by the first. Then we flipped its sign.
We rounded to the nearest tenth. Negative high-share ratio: -0.5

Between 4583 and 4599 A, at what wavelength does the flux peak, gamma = 4589.16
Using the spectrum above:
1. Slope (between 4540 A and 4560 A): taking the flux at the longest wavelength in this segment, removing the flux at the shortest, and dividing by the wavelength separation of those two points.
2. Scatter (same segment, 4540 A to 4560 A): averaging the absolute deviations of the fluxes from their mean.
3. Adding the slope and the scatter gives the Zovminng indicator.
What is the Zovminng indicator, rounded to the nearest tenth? 0.4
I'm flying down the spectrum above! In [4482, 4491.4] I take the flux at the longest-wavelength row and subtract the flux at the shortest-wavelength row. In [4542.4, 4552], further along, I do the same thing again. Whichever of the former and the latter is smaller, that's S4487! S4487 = -1.30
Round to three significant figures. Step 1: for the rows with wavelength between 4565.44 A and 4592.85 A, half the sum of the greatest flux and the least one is 11.3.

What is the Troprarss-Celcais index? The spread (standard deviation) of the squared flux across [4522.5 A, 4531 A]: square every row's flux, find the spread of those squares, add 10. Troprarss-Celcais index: 13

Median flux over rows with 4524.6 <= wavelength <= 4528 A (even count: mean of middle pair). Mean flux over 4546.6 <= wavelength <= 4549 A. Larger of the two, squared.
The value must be 125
